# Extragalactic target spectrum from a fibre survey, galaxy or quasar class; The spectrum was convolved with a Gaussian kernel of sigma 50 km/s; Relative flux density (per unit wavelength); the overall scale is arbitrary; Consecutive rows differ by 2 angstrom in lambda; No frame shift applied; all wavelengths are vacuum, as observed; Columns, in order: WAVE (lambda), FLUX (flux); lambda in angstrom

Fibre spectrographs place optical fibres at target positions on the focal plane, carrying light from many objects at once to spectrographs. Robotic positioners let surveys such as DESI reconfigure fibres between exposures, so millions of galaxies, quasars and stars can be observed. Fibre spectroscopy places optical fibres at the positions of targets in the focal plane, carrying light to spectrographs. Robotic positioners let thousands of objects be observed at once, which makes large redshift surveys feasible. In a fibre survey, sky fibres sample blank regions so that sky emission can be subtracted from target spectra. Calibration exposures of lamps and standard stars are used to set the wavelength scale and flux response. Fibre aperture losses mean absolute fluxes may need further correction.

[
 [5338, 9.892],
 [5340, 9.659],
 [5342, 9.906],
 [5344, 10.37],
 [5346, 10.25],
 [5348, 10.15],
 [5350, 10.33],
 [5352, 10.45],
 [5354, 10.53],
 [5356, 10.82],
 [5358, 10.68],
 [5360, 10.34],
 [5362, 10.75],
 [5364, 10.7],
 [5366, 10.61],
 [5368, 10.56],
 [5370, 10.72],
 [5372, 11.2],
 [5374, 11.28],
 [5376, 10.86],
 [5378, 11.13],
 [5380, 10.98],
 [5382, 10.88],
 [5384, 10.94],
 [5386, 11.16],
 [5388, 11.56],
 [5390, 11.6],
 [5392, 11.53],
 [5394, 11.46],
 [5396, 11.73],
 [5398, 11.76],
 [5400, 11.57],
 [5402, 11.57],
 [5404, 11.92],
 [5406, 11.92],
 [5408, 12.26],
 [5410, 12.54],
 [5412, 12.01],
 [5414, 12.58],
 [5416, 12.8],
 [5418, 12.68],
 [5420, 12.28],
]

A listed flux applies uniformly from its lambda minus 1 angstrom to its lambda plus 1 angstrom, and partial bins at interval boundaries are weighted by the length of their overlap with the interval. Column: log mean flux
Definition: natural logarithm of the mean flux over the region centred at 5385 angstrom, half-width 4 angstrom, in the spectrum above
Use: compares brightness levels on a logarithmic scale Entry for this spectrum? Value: 2.41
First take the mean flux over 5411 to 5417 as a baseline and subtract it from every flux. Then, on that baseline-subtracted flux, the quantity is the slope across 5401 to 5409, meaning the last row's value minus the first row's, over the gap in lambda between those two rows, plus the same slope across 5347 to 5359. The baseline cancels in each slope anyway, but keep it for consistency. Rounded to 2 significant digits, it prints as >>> 0.17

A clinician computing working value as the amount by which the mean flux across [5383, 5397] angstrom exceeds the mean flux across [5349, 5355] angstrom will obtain 1.0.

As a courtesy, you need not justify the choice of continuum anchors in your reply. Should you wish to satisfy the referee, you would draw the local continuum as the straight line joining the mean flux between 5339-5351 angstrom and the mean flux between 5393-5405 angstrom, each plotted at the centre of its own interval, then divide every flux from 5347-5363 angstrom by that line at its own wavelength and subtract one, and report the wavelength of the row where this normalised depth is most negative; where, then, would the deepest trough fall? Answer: 5360 angstrom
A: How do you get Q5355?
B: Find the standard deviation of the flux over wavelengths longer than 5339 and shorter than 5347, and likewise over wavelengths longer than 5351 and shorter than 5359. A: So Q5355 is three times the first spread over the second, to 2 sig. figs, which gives 5.9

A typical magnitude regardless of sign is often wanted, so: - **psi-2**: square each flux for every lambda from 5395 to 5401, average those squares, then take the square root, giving 11.69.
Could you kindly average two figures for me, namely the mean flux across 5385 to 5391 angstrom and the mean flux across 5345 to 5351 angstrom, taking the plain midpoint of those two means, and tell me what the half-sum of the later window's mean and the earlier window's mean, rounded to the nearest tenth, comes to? 10.8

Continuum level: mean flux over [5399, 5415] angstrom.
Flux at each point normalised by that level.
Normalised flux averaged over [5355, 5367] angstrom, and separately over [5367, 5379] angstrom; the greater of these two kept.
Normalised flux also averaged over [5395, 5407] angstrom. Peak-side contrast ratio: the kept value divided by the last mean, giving 0.933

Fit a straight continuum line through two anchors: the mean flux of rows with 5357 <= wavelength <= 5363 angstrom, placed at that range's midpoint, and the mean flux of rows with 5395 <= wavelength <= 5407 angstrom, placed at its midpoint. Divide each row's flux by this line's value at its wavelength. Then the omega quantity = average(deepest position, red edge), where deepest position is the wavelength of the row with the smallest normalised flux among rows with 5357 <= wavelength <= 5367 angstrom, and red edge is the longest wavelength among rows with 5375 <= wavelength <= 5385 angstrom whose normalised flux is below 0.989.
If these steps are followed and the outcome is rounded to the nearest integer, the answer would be 5372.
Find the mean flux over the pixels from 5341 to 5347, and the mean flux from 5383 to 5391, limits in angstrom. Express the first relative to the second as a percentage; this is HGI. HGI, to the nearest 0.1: 89.9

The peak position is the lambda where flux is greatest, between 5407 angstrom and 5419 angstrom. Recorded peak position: 5416 angstrom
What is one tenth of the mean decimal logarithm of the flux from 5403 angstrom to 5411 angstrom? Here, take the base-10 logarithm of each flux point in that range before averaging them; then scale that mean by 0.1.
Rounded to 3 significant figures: 0.108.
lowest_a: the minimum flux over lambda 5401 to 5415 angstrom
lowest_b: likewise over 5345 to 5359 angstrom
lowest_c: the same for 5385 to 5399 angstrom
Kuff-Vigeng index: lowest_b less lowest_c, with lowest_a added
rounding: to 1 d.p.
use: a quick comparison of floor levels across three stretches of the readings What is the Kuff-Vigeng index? 10.6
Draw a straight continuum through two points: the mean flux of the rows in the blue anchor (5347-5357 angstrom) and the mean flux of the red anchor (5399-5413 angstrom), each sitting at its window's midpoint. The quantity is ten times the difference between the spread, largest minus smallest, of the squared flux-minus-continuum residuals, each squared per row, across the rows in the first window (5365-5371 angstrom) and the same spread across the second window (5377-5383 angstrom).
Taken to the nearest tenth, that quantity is -1.1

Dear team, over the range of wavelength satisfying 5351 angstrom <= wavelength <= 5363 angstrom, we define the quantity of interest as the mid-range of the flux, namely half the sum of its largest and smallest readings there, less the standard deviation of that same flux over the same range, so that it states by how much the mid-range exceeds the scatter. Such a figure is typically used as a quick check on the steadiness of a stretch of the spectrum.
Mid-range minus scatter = 10.4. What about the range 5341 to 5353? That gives 10.0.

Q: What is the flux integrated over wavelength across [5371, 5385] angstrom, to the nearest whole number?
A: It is 155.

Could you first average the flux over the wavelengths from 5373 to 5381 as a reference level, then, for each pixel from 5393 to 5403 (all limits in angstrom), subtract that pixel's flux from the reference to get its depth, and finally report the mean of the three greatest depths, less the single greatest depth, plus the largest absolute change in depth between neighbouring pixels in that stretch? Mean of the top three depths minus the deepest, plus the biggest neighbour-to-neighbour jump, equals 0.20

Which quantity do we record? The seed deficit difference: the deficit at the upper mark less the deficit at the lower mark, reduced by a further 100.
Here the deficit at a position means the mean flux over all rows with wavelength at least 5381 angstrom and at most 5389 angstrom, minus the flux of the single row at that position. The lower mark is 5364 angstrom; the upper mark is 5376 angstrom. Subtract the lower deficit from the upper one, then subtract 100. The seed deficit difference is -100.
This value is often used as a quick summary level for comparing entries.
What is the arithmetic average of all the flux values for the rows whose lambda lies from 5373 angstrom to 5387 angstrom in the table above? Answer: 11.0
